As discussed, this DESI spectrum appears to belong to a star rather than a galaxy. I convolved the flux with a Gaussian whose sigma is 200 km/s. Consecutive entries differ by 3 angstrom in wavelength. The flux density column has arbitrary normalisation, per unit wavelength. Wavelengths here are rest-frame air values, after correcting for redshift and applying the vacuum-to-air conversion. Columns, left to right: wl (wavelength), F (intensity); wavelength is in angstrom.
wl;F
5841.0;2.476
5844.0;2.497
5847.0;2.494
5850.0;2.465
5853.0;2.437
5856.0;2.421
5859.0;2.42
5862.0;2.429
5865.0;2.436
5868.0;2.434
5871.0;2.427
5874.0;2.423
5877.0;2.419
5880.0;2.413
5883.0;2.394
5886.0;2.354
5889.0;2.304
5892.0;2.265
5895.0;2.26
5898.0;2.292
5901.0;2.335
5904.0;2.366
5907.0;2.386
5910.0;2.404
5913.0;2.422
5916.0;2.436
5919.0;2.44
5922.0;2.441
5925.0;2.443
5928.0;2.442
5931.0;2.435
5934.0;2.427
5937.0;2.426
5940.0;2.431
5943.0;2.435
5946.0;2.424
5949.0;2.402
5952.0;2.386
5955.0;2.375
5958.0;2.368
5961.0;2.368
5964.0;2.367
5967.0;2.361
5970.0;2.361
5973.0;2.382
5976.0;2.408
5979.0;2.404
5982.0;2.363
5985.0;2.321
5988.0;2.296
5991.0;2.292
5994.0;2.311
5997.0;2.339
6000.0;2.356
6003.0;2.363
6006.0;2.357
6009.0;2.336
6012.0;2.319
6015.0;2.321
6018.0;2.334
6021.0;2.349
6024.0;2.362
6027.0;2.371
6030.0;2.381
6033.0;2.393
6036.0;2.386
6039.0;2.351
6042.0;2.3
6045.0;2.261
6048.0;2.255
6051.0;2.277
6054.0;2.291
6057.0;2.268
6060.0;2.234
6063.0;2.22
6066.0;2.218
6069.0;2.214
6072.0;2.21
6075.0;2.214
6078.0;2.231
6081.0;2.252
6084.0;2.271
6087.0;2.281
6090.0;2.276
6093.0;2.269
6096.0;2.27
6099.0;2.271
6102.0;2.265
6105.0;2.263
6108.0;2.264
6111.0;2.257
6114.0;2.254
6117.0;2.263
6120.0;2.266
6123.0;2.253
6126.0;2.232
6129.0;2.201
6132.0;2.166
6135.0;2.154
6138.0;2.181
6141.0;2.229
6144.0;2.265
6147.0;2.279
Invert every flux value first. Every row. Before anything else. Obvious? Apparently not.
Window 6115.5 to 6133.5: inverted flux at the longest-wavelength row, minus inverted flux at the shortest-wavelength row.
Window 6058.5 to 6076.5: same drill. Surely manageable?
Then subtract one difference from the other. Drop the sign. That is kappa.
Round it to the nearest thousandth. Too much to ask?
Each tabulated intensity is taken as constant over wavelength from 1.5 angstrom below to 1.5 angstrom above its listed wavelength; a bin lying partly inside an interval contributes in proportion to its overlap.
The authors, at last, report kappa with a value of 0.016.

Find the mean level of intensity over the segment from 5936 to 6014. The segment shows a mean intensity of 2.37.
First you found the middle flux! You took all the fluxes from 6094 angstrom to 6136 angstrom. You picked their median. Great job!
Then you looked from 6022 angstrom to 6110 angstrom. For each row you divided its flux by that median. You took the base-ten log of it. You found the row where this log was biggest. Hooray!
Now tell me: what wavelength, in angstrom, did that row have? 6033.0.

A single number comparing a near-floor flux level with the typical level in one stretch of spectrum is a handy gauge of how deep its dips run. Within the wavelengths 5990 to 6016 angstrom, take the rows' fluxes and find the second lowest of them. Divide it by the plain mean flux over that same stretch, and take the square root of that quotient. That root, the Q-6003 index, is 0.995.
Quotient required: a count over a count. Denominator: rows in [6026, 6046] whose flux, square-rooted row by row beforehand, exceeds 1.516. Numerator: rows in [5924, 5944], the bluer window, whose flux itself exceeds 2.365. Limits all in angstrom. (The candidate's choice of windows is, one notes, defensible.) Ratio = 1.2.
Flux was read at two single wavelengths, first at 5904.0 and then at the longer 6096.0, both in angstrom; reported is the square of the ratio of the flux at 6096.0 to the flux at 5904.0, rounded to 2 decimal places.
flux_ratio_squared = 0.92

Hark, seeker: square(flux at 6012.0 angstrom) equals 5.4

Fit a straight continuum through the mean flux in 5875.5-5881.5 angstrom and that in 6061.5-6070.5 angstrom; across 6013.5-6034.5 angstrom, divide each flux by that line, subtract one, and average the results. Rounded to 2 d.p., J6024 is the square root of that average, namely 0.21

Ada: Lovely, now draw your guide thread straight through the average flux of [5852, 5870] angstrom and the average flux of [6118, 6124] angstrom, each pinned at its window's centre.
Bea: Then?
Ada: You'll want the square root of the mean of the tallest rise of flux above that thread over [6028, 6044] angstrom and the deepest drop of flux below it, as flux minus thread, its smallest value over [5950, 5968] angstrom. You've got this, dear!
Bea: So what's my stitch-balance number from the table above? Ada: 0.20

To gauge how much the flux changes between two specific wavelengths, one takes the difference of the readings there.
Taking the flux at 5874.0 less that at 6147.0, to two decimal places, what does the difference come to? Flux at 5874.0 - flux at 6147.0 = 0.14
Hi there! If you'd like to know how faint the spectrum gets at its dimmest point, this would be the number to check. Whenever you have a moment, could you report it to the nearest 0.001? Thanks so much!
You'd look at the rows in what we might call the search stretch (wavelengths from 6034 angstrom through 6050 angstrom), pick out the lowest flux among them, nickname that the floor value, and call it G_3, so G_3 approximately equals 2.255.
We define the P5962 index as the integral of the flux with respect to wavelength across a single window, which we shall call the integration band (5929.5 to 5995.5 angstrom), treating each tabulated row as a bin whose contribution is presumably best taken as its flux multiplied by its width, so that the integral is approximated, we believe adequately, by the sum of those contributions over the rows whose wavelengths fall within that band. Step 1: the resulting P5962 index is 157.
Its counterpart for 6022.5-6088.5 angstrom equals 151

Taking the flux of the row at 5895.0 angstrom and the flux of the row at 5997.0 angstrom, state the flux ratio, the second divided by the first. 1.03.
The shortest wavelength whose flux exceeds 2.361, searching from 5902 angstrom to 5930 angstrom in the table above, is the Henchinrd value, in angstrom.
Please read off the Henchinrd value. 5904.0 angstrom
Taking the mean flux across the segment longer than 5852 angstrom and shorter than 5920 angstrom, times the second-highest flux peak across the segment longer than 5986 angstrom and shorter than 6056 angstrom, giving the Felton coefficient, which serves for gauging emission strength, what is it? 5.70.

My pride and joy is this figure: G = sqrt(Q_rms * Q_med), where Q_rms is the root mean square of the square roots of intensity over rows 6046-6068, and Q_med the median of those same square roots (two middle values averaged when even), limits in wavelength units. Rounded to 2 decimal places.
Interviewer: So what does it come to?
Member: 1.50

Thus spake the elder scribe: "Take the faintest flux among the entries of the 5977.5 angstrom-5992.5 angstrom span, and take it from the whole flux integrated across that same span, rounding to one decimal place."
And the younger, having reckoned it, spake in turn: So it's 32.7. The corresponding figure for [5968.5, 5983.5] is 33.4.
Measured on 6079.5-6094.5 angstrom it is 31.8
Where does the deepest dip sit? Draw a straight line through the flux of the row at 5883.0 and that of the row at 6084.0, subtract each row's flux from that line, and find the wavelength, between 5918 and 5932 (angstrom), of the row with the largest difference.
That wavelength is 5919.0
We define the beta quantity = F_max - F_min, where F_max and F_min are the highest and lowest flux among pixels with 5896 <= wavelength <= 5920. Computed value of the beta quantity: 0.15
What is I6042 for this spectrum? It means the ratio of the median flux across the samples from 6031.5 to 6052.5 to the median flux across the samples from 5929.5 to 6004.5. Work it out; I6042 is 0.97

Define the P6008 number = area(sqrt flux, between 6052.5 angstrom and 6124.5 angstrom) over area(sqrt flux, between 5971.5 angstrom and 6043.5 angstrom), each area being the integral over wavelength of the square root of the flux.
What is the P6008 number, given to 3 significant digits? 0.979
